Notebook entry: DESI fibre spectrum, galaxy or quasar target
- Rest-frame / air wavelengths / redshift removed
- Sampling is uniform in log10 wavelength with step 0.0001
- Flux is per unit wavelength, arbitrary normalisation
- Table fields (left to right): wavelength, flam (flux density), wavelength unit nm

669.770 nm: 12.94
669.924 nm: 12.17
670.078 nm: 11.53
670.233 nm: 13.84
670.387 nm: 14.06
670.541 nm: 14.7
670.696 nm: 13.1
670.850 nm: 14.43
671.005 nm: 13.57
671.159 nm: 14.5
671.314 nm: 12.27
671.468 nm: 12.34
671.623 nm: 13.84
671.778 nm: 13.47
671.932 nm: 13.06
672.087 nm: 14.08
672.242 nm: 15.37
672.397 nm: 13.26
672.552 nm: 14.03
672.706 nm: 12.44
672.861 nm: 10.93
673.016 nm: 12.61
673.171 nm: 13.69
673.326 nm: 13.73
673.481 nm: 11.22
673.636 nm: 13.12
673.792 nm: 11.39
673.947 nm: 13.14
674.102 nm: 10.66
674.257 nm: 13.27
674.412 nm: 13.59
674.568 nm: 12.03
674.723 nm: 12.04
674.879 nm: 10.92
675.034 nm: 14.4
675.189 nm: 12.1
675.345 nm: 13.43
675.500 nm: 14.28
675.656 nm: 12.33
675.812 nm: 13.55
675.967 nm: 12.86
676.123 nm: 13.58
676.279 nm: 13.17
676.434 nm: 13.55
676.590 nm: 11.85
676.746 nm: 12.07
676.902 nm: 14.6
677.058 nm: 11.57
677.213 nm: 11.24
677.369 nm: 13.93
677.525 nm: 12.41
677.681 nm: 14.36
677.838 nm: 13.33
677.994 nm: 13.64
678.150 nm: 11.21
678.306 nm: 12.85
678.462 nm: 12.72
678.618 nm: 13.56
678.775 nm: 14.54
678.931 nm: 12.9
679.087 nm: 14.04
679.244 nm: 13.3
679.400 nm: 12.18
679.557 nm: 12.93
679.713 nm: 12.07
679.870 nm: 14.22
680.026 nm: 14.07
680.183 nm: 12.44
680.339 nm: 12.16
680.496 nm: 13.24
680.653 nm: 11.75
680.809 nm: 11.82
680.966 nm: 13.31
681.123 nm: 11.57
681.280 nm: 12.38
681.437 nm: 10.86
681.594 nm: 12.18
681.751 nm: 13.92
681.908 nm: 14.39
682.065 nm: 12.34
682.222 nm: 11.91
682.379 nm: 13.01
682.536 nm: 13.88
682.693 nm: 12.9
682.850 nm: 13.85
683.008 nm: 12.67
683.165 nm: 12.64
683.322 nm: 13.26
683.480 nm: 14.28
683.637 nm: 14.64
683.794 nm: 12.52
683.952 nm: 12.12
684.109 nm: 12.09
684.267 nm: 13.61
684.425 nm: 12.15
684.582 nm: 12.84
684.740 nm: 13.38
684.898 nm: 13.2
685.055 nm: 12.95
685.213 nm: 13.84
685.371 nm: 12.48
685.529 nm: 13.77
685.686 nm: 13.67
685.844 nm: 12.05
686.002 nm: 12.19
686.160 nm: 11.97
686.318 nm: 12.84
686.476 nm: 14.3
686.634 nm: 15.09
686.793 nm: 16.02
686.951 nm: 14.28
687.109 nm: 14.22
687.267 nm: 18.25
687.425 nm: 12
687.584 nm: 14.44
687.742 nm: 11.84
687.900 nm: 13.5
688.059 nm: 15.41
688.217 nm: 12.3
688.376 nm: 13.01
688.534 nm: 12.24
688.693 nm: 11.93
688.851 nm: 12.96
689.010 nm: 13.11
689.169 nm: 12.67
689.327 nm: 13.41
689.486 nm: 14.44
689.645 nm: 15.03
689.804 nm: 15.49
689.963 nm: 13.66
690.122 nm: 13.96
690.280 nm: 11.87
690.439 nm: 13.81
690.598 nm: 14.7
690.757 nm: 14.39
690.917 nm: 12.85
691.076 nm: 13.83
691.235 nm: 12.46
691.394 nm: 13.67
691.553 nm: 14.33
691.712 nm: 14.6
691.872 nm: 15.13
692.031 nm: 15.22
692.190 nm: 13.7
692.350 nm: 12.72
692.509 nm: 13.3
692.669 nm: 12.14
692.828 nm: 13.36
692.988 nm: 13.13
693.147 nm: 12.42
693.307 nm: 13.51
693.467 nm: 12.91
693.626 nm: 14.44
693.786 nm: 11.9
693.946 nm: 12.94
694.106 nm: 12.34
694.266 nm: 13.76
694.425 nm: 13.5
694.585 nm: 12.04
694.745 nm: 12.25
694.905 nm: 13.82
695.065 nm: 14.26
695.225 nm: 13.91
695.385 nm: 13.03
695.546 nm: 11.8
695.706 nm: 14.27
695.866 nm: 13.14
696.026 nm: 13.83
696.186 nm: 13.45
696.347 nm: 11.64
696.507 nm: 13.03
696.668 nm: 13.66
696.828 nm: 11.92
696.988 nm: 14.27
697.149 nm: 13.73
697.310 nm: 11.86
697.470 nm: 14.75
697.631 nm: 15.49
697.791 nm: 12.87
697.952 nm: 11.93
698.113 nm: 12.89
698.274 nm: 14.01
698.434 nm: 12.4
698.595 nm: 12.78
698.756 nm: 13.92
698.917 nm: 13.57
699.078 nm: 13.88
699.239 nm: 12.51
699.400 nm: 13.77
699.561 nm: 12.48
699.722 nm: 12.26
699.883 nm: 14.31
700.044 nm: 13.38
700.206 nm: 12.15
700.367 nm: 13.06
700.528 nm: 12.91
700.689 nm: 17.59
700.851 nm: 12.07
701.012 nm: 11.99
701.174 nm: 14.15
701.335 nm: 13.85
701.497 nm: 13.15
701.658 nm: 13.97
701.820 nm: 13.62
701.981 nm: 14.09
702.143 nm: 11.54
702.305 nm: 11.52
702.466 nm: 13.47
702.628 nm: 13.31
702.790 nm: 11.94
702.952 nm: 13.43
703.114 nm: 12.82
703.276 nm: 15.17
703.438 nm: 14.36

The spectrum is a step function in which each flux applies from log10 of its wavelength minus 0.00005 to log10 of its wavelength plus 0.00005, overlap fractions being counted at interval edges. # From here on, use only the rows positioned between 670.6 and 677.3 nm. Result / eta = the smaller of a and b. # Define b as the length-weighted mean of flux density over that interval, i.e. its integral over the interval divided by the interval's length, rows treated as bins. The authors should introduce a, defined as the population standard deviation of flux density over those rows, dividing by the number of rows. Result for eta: 1.12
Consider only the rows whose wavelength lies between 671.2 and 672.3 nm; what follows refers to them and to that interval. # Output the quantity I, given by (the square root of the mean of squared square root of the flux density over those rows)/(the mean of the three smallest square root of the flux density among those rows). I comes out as 1.04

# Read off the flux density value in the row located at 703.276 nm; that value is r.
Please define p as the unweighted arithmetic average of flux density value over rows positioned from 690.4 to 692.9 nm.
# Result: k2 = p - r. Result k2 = -1.4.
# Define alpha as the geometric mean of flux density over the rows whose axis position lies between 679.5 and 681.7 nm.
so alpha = 12.47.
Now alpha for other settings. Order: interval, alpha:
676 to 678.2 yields 12.85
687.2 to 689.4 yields 13.27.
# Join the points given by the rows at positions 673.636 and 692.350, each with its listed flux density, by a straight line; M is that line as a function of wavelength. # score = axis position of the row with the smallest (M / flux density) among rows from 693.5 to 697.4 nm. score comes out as 693.626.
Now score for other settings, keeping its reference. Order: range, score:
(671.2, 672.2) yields 672.087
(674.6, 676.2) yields 675.034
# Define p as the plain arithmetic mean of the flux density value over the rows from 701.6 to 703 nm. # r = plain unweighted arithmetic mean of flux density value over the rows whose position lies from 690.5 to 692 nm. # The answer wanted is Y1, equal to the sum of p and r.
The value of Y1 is 27.0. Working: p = 13.0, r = 14.0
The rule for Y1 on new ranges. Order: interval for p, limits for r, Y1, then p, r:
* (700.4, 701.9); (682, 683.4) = 26.6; 13.7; 12.9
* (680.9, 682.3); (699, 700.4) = 25.6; 12.5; 13.1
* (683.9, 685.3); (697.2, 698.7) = 26.1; 12.9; 13.2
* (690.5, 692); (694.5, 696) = 27.2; 14.0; 13.2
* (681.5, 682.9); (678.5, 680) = 26.5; 13.2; 13.3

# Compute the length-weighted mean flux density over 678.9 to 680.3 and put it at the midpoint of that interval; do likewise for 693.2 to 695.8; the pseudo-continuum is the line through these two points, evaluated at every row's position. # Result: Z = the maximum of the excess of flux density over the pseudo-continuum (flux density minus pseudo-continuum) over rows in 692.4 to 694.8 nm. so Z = 1.29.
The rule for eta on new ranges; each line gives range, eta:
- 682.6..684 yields 0.82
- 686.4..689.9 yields 1.55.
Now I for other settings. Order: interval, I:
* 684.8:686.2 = 1.03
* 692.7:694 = 1.03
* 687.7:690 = 1.06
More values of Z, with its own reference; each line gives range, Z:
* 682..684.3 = 1.52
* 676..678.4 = 1.50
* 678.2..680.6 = 1.43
